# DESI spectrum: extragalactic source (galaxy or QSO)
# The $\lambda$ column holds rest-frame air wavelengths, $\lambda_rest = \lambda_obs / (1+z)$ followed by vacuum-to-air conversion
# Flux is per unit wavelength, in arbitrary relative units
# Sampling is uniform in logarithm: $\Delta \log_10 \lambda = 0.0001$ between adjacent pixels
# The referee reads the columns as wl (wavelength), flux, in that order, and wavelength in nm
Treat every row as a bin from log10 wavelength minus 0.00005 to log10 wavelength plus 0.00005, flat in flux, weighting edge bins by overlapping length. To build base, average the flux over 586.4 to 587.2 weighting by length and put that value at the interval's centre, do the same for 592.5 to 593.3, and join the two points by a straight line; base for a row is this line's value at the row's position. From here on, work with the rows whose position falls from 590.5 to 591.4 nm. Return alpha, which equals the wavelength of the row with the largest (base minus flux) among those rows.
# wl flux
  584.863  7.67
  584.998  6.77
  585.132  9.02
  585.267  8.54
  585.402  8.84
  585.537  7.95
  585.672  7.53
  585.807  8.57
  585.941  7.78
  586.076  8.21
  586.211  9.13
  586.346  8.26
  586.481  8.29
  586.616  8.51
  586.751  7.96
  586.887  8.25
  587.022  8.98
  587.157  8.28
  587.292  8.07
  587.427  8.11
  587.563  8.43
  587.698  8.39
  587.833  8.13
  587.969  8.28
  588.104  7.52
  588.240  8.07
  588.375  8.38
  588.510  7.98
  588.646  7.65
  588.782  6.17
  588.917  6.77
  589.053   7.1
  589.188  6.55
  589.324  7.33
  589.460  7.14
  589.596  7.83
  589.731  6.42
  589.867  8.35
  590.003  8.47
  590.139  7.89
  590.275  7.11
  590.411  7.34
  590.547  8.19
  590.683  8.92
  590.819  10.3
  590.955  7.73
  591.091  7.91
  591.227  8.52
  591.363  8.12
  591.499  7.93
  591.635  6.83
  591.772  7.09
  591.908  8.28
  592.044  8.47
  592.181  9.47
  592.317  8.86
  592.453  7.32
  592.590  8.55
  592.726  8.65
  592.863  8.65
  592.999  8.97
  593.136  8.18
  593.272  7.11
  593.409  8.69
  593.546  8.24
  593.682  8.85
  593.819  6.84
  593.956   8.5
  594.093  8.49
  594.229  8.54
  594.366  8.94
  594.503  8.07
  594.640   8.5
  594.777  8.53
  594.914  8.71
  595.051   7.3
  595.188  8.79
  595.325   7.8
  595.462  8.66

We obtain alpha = 590.955 nm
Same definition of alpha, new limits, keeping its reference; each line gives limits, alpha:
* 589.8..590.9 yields 590.275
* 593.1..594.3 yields 593.819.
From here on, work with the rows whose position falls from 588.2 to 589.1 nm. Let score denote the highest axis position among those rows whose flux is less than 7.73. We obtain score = 589.053 nm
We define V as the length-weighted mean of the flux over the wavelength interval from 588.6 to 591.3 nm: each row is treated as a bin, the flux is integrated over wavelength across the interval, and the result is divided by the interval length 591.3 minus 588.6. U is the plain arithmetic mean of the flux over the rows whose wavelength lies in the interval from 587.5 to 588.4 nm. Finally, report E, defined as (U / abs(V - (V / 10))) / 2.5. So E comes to 0.47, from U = 8.17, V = 7.69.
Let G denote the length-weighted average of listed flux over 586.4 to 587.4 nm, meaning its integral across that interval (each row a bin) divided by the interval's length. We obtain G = 8.3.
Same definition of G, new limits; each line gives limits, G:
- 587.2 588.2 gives 8.1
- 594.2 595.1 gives 8.4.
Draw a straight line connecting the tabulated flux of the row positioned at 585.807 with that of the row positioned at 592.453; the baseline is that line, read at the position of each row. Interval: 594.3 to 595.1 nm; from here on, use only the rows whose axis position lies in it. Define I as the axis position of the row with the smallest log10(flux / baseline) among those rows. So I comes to 595.051 nm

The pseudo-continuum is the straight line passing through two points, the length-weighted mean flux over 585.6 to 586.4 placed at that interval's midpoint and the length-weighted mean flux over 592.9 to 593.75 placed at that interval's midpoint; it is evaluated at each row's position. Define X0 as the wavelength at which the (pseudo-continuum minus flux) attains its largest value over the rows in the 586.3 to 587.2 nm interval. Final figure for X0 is 586.751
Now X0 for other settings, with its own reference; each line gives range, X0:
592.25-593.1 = 592.453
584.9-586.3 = 584.998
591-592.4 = 591.635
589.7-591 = 589.731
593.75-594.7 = 593.819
